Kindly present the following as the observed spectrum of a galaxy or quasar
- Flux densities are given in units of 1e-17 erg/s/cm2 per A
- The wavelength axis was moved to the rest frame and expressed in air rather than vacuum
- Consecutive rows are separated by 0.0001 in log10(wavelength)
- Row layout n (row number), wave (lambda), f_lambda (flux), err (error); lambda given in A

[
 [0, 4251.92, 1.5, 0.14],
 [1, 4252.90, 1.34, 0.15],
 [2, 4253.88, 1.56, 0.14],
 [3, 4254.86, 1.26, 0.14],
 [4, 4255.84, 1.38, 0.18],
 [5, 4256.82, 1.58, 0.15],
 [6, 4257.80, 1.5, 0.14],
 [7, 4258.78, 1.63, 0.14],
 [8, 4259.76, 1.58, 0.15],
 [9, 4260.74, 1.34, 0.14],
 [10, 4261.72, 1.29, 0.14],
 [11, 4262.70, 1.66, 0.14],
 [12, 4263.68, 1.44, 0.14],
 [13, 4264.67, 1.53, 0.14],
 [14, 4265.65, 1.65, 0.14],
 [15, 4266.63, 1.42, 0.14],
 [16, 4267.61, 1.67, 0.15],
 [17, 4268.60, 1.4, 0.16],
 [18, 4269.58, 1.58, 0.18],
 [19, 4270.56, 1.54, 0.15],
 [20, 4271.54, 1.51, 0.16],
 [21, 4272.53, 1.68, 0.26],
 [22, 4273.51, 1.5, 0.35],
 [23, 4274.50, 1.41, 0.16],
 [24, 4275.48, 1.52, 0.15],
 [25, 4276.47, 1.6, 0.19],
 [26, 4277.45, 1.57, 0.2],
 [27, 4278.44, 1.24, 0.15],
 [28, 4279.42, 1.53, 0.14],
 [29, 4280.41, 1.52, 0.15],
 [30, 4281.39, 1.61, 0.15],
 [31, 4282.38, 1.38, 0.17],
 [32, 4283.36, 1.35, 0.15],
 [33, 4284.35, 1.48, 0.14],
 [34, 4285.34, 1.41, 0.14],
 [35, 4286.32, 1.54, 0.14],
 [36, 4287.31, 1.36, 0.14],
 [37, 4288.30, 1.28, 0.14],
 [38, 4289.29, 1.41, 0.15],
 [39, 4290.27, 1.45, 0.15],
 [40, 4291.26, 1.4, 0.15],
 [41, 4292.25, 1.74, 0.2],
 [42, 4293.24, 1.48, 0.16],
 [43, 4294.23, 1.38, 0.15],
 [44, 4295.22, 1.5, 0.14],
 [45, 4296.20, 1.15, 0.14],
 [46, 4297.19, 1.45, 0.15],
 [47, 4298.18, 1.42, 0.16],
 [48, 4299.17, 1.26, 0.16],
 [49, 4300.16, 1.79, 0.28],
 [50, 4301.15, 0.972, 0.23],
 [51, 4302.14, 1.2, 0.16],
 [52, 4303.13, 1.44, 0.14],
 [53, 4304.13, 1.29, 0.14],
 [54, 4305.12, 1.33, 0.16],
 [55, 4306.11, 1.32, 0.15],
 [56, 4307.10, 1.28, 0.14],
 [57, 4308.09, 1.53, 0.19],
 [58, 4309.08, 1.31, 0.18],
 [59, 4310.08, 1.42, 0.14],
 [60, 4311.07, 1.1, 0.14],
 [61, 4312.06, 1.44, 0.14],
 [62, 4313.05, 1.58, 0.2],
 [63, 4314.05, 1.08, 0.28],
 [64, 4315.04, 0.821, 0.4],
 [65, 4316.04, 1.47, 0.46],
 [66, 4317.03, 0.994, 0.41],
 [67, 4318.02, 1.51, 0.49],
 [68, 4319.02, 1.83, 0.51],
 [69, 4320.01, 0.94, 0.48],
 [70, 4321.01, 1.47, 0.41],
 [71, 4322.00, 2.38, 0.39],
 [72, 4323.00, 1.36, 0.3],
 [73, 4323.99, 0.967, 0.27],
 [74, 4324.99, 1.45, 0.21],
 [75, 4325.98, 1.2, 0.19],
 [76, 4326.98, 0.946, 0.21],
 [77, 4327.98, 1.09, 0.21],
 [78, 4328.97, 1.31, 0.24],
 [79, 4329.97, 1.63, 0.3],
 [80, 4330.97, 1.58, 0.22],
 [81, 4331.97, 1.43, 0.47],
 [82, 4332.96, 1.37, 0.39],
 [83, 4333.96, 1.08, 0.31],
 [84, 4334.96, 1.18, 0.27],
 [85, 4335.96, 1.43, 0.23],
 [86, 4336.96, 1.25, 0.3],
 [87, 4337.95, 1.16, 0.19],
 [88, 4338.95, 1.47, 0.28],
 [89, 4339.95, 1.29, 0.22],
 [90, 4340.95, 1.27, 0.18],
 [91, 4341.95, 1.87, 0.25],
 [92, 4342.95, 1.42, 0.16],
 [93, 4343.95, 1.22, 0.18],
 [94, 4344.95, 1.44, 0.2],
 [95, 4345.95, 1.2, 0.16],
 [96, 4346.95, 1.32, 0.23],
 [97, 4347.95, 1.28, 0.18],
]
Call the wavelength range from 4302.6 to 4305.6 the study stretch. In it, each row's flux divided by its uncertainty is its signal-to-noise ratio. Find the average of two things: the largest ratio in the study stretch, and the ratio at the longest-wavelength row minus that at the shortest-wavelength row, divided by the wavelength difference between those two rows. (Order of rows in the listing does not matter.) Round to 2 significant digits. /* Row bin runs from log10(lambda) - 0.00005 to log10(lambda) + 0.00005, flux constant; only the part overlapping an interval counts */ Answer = 4.6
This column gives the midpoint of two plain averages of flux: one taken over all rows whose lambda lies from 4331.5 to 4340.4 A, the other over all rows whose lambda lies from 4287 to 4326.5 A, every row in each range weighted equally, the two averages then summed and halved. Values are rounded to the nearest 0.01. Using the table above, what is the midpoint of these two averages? 1.33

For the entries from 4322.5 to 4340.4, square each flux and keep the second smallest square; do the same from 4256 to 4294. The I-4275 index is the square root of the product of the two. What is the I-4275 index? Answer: 1.24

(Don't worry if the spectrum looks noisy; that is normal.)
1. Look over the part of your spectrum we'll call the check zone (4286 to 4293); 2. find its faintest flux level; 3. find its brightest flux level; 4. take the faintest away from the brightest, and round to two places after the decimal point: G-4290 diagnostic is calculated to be 0.46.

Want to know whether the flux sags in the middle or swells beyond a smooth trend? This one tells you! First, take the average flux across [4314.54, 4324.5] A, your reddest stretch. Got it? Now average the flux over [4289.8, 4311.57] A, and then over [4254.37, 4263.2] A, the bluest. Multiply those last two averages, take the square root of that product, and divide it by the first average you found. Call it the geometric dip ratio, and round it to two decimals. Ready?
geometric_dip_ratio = 1.03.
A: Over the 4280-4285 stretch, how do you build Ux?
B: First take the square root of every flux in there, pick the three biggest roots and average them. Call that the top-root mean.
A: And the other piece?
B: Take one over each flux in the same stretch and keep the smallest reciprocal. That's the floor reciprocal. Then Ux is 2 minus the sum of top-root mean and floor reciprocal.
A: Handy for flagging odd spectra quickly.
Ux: 0.139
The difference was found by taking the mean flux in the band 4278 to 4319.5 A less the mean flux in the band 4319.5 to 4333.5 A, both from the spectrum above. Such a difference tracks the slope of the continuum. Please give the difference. 0.016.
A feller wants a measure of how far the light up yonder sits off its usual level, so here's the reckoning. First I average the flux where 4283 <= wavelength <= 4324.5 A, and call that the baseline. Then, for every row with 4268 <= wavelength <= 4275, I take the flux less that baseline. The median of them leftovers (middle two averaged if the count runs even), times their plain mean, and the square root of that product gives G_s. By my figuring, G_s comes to 0.14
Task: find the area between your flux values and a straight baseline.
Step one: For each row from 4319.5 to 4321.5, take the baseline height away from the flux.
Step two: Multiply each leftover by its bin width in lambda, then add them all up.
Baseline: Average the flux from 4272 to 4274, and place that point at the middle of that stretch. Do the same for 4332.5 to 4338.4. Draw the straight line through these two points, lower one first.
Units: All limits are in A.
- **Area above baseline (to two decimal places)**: -0.24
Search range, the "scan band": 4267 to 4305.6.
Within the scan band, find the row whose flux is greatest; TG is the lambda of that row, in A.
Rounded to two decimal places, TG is 4300.16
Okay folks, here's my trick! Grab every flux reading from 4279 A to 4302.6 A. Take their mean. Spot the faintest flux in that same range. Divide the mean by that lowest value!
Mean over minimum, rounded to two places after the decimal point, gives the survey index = 1.46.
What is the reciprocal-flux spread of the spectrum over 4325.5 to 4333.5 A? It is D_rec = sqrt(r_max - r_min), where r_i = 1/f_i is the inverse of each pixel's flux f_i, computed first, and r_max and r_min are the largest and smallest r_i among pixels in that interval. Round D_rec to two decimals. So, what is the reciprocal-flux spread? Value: 0.67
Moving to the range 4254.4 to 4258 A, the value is 0.40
